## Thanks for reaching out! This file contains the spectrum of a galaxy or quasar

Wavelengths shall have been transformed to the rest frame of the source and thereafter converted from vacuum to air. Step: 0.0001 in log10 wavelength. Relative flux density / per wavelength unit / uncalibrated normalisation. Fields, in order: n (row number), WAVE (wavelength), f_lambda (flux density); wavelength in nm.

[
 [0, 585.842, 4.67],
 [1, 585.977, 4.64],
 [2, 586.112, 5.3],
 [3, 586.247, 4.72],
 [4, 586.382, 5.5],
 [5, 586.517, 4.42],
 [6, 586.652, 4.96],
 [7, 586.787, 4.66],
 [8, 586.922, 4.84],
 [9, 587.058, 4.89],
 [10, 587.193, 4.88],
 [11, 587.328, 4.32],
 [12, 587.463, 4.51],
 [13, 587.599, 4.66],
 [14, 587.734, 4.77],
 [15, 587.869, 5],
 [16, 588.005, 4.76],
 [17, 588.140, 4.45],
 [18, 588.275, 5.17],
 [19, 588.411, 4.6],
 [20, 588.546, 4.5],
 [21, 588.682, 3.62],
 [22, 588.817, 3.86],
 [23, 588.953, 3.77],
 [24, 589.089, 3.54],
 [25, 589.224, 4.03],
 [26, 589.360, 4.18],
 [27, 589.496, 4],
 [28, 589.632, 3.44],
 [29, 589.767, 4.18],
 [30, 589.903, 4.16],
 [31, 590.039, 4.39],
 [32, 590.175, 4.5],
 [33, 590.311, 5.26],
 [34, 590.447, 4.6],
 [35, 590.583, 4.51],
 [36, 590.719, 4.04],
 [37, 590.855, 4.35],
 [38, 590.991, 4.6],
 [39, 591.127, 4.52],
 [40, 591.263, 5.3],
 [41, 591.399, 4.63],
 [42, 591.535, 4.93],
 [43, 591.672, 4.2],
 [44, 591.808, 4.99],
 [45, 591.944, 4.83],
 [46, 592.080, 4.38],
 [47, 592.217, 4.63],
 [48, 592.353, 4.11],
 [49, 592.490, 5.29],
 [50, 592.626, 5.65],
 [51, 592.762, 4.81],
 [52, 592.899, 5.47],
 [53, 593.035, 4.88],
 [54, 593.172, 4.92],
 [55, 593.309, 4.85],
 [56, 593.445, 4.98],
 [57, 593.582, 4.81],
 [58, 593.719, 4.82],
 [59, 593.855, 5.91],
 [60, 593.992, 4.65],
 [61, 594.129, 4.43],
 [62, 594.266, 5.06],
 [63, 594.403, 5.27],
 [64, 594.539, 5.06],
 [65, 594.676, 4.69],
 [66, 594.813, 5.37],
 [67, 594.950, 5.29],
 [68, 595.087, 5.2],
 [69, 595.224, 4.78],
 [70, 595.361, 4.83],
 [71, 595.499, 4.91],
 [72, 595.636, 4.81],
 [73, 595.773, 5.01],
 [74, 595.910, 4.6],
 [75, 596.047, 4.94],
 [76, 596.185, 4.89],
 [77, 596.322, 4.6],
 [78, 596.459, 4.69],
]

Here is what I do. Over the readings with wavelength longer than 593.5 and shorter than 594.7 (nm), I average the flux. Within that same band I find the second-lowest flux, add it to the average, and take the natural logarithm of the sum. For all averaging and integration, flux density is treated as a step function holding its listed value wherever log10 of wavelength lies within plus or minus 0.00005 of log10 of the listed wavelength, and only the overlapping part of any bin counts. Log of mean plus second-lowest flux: 2.26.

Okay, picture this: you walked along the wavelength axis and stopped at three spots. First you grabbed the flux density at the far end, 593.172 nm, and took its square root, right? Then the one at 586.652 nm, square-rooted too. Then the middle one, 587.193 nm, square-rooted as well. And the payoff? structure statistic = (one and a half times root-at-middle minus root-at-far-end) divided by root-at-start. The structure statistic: 0.49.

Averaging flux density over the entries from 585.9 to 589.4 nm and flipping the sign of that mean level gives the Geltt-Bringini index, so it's -4.6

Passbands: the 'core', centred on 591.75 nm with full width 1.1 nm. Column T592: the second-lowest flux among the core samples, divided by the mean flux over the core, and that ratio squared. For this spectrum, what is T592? 0.86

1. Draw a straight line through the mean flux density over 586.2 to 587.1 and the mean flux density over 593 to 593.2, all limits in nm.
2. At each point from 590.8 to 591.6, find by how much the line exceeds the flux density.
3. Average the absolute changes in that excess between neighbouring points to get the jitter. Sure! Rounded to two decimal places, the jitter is 0.42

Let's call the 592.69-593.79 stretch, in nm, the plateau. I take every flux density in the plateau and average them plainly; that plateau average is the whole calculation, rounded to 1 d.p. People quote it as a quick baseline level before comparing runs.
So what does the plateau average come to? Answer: 4.9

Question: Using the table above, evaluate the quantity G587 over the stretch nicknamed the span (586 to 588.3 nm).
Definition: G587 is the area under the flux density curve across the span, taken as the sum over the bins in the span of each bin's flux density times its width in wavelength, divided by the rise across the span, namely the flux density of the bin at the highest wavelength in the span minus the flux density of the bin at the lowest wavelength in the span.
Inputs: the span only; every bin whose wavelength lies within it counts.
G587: -85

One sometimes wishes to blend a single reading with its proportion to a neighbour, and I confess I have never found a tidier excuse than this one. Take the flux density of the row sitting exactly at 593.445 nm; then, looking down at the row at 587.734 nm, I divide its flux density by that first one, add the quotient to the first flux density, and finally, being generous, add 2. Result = 7.94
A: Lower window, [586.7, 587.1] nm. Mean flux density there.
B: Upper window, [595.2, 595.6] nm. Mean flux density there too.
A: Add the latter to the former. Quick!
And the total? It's 9.6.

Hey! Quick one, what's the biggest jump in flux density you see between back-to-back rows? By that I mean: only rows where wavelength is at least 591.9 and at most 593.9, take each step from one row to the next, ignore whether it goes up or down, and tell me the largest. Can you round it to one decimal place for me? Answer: 1.2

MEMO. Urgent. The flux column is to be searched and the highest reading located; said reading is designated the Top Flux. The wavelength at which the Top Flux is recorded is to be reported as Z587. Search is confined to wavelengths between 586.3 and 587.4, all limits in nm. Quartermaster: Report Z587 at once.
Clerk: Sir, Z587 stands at 586.382 nm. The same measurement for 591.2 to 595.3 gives 593.855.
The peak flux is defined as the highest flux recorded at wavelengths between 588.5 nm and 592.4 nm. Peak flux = 5.3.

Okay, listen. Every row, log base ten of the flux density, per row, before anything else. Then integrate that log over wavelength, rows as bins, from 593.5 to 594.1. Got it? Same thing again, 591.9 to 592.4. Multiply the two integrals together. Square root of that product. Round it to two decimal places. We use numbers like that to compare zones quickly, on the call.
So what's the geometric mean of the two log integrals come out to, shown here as 0.37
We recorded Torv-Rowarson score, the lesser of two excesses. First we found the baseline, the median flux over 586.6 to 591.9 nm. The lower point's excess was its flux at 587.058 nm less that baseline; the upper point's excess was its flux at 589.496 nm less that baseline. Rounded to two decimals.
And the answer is -0.51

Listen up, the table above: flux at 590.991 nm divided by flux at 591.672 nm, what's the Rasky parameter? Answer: 1.10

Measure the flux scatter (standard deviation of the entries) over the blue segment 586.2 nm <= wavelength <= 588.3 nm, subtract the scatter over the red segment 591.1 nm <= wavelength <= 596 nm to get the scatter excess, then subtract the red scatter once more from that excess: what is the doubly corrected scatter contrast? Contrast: -0.46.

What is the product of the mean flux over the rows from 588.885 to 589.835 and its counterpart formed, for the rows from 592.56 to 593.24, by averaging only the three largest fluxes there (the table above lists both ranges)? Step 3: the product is 20.7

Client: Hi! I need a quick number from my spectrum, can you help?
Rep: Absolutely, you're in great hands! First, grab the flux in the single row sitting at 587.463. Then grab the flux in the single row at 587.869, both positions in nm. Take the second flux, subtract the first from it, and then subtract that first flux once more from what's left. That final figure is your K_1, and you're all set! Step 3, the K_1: -4.0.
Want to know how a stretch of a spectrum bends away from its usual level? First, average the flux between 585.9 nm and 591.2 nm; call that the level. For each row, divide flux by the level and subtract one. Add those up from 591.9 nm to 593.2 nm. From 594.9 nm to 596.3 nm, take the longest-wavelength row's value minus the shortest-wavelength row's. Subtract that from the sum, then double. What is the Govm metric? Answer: 2.0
